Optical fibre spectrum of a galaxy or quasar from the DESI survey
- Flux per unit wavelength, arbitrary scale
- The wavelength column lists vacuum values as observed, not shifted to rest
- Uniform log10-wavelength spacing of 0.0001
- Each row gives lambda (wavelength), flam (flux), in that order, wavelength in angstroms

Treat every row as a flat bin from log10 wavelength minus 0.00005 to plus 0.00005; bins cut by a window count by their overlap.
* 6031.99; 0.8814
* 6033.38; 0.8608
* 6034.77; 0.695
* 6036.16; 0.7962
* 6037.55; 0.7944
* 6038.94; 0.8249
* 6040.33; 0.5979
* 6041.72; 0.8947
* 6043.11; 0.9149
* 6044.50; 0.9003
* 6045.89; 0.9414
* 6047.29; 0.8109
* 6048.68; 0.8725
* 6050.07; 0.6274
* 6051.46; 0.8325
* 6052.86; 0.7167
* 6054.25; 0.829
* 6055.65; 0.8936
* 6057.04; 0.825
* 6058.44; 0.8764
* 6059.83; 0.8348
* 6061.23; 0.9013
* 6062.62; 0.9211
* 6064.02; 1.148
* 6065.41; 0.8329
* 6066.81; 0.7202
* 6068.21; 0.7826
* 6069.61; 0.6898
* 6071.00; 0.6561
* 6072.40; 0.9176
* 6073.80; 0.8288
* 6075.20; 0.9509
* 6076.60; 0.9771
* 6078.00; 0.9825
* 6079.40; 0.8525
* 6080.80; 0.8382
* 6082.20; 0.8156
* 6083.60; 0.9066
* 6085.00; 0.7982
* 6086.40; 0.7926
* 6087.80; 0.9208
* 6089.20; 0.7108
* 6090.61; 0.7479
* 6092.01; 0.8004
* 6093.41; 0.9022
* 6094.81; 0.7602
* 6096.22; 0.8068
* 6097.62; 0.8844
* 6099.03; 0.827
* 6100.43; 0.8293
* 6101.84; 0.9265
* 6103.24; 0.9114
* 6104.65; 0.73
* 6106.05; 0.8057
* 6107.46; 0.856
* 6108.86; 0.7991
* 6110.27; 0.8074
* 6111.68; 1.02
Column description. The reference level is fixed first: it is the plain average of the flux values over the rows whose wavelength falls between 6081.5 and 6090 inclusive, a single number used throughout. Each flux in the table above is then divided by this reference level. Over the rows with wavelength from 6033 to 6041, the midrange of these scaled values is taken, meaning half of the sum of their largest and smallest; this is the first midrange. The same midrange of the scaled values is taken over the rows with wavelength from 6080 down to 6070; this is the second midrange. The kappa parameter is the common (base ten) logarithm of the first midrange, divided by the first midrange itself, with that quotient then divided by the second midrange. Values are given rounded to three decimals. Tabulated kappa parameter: -0.060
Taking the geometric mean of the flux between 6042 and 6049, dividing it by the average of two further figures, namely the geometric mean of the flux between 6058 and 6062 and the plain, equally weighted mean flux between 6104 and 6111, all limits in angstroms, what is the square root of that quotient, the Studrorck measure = 1.03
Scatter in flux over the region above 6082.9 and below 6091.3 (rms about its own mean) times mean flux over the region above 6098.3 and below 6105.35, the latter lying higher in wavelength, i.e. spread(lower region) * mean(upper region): 0.07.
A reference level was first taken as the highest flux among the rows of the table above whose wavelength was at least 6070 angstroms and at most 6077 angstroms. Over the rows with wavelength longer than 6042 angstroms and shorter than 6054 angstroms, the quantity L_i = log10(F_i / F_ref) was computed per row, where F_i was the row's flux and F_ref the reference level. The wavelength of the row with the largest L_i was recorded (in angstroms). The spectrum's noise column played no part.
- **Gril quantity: 6045.89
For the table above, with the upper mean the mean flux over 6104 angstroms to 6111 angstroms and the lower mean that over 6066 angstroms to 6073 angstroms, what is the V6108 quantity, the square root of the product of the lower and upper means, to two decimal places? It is 0.78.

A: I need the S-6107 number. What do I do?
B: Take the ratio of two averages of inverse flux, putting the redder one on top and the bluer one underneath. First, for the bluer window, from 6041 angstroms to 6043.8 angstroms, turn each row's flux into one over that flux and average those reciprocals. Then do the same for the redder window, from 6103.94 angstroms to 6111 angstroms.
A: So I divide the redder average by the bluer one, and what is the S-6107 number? 1.13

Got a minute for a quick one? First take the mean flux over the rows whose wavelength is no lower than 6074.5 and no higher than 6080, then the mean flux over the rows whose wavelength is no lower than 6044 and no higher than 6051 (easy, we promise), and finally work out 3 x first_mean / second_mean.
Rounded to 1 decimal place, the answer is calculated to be 3.4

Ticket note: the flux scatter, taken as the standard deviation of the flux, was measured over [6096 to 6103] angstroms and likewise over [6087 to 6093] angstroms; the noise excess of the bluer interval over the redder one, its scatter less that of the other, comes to 0.04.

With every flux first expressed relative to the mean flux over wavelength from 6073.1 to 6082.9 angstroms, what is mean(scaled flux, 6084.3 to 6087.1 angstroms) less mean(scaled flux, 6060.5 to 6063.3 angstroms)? -0.13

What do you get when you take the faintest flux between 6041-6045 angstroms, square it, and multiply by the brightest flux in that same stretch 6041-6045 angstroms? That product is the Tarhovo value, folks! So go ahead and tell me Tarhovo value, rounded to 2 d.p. 0.73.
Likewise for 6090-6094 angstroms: 0.50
